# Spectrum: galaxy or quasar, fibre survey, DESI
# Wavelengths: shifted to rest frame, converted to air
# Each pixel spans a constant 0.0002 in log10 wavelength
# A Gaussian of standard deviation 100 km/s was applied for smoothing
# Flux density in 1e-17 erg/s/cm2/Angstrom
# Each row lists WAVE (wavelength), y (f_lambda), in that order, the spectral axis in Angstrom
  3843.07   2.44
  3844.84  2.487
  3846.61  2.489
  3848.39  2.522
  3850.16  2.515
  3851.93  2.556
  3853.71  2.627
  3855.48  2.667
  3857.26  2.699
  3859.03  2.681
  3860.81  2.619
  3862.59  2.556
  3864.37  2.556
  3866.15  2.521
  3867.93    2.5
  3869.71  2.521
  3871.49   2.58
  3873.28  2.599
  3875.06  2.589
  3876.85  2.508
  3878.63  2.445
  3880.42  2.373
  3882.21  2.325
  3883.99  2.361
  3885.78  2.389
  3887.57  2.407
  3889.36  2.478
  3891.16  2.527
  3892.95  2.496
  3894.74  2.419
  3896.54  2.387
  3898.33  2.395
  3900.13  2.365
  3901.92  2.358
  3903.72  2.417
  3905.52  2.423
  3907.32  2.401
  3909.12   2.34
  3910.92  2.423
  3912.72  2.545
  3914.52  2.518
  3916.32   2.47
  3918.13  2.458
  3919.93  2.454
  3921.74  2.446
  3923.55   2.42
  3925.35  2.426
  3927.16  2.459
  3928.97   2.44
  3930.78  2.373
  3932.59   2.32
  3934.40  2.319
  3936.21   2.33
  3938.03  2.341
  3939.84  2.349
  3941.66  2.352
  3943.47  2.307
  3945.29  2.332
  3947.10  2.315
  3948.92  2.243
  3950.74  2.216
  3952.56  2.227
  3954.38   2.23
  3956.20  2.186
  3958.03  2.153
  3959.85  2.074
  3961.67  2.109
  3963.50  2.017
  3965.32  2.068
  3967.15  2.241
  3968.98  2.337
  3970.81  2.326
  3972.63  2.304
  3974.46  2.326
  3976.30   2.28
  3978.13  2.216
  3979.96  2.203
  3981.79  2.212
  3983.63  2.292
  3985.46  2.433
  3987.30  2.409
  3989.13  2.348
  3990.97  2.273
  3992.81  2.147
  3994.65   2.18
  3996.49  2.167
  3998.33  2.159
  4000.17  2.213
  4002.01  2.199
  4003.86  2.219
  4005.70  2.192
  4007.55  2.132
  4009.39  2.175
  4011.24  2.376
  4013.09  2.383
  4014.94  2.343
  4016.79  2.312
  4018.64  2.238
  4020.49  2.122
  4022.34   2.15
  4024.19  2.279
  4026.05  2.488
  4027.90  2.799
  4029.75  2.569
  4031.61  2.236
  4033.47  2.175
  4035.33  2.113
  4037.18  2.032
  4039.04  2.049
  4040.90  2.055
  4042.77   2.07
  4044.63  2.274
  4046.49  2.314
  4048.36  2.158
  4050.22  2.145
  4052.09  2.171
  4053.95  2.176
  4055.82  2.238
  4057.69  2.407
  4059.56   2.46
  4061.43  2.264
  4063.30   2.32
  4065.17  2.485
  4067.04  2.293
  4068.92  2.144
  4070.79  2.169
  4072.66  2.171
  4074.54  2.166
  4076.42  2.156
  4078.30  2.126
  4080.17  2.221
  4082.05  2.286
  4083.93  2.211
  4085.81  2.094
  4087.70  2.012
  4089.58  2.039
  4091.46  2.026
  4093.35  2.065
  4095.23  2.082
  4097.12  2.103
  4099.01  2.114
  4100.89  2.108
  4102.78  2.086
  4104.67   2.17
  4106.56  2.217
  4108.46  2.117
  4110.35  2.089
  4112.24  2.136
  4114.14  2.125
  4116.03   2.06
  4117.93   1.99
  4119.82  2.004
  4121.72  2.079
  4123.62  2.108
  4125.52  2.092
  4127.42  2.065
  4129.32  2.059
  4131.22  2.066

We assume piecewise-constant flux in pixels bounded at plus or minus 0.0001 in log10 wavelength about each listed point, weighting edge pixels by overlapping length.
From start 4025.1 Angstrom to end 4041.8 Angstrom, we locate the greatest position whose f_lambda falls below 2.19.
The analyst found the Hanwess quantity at 4040.90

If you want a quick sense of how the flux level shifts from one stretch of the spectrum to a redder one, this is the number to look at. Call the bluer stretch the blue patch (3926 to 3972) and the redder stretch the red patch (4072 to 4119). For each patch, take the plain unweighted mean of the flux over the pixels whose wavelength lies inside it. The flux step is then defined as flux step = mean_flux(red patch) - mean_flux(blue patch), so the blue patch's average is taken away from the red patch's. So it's -0.15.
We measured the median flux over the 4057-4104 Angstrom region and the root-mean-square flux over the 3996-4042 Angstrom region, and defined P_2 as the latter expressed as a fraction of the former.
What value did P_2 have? 1.05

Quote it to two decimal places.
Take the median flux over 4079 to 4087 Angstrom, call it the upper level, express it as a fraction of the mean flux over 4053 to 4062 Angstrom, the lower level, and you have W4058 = 0.96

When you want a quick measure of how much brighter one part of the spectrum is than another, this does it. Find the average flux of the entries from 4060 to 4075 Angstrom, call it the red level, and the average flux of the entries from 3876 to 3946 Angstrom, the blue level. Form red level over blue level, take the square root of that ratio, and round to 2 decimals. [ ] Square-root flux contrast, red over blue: 0.97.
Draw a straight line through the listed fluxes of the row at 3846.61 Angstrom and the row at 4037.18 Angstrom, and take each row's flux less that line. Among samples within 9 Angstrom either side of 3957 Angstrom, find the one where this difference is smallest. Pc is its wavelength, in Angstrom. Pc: 3963.50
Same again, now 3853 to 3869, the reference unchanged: 3867.93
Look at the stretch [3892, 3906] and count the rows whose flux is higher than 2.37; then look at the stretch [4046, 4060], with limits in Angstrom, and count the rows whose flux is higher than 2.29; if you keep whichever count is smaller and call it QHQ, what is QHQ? 3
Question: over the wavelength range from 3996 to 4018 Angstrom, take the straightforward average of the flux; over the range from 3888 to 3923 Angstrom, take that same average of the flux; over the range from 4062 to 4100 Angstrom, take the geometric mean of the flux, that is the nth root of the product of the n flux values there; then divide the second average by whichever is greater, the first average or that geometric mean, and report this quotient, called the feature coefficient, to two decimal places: 1.09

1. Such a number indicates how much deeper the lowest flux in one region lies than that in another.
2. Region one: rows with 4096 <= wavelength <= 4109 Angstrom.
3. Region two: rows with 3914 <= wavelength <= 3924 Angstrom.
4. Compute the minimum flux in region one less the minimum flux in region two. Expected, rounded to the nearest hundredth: -0.33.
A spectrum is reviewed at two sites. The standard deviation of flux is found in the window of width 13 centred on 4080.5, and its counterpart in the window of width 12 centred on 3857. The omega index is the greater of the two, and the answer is 0.06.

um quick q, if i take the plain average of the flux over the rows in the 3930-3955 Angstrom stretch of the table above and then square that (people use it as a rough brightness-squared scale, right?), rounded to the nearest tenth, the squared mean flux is 5.3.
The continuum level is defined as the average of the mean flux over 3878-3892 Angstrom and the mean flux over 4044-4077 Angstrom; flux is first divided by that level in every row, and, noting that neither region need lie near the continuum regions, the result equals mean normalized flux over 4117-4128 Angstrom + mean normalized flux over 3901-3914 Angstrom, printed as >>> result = 1.92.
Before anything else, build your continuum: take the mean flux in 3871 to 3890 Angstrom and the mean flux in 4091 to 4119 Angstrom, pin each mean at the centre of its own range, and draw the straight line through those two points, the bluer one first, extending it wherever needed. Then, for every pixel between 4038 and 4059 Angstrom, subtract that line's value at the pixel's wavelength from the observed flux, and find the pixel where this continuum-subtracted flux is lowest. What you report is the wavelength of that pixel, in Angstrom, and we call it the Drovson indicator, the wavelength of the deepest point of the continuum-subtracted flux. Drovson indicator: 4039.04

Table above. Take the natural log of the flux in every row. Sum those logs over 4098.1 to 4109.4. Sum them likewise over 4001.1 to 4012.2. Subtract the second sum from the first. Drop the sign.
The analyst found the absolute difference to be 0.22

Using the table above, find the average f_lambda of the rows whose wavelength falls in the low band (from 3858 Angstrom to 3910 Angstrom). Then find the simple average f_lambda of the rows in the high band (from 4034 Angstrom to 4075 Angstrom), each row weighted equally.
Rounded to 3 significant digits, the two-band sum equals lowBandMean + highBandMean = 4.68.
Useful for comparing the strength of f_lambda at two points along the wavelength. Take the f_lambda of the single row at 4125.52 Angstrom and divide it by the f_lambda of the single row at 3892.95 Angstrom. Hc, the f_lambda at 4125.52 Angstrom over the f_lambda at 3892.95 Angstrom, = 0.838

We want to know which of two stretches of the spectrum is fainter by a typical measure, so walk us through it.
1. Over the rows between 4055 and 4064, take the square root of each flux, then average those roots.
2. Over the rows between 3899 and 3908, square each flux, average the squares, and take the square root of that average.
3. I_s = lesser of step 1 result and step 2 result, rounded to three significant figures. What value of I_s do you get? 1.53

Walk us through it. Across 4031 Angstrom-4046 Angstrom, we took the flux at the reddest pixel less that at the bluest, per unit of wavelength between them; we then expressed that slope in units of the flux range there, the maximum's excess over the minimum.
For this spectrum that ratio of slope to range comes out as 0.012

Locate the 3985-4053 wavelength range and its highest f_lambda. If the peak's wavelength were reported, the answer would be 4027.90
